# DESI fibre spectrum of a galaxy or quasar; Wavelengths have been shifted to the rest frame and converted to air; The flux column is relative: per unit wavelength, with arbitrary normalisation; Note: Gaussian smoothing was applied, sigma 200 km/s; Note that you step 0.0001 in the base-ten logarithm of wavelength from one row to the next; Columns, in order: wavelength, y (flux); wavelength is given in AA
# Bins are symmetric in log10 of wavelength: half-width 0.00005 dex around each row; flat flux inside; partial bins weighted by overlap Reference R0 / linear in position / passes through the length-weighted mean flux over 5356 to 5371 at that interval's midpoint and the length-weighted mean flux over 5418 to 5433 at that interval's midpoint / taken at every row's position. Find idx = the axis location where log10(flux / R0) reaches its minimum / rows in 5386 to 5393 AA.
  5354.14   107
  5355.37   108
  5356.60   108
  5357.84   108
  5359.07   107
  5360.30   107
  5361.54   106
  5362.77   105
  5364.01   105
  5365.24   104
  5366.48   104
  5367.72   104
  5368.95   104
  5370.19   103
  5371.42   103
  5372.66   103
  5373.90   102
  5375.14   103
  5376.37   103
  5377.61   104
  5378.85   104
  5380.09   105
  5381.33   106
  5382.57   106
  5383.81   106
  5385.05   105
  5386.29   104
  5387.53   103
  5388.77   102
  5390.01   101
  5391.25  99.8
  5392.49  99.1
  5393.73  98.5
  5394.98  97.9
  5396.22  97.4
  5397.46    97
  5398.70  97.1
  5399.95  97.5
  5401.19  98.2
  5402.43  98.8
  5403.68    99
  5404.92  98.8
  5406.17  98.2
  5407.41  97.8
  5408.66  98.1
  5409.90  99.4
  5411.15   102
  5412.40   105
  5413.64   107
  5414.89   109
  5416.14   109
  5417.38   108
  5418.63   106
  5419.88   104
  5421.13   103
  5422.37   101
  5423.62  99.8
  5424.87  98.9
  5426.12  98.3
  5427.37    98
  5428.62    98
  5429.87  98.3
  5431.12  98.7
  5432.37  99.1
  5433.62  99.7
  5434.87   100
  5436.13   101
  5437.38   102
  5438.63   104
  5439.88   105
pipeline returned 5392.49 AA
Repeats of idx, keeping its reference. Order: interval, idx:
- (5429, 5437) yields 5429.87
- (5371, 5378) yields 5373.90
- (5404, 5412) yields 5407.41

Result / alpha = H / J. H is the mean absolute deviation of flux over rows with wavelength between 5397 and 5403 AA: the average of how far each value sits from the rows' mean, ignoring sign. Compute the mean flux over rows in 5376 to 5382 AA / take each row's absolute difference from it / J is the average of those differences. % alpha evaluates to 0.71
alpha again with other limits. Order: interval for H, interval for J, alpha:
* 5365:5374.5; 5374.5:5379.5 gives 1.25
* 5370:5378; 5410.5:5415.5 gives 0.13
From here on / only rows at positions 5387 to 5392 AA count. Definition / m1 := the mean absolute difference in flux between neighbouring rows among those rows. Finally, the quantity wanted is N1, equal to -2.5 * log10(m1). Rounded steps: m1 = 1.1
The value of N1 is -0.1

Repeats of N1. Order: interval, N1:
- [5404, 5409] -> 0.9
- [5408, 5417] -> -0.6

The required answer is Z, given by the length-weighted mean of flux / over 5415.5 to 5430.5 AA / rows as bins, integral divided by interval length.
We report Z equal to 102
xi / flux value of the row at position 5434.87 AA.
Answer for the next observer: 100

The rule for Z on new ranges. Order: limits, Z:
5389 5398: 99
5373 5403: 101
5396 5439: 101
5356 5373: 105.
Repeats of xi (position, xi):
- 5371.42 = 103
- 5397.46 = 97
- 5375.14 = 103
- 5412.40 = 105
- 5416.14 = 109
